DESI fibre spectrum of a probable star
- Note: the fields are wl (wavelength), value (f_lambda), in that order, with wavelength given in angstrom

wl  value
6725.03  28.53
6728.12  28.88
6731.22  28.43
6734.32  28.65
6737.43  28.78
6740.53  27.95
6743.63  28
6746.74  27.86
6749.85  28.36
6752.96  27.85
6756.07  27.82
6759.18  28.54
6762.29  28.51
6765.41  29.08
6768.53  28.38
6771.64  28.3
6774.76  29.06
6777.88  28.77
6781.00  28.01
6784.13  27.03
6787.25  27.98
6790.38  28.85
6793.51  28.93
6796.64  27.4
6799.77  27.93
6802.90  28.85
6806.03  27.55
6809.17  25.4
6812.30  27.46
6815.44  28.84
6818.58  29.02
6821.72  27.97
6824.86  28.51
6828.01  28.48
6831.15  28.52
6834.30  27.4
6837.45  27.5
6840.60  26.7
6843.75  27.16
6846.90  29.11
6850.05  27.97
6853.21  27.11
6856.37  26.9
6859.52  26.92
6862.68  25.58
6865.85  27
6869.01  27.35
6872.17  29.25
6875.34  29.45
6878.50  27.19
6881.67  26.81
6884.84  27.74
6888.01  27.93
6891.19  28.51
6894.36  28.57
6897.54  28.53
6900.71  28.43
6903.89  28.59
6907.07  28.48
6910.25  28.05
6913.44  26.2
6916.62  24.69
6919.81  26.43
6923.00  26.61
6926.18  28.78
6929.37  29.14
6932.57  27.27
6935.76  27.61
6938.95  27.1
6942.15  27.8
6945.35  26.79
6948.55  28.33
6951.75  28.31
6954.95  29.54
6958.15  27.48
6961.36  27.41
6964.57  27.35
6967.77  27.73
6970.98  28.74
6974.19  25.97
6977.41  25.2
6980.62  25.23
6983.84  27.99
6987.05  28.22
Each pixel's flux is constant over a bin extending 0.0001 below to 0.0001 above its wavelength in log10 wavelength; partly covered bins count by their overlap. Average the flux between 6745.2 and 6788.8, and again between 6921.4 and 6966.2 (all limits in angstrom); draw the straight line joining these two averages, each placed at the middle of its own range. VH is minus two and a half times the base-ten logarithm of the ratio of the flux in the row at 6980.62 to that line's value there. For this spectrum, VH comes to 0.10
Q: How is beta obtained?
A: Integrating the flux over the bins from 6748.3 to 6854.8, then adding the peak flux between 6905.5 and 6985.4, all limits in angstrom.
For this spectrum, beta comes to 3019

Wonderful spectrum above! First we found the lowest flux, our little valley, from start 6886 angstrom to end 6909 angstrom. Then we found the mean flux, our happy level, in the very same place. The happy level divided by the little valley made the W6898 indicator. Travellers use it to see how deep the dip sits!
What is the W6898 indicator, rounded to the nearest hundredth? 1.02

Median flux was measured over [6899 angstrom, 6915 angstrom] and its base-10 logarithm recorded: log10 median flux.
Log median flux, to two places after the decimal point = 1.45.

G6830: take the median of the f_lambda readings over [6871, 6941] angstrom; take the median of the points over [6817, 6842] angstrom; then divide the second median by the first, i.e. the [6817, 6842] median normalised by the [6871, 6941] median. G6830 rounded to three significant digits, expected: 1.01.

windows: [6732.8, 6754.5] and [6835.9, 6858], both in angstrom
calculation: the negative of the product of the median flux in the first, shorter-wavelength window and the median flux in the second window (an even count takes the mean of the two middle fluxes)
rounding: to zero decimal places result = -760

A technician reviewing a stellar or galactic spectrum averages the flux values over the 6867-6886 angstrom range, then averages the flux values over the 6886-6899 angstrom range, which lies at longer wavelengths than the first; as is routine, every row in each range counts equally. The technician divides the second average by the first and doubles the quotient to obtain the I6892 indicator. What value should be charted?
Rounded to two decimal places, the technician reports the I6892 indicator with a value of 2.03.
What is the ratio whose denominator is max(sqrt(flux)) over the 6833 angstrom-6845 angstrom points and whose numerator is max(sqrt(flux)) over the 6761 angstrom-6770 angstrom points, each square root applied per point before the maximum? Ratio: 1.03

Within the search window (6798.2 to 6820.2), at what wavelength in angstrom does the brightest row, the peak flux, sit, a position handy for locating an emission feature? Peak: 6818.58 angstrom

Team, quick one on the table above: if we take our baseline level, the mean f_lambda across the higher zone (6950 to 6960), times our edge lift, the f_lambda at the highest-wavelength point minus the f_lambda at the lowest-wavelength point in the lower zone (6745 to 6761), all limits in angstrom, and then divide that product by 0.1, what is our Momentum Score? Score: 193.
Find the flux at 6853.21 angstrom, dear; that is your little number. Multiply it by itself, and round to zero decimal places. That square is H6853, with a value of 735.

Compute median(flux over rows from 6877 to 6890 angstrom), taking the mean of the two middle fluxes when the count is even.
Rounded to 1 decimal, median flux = 27.5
